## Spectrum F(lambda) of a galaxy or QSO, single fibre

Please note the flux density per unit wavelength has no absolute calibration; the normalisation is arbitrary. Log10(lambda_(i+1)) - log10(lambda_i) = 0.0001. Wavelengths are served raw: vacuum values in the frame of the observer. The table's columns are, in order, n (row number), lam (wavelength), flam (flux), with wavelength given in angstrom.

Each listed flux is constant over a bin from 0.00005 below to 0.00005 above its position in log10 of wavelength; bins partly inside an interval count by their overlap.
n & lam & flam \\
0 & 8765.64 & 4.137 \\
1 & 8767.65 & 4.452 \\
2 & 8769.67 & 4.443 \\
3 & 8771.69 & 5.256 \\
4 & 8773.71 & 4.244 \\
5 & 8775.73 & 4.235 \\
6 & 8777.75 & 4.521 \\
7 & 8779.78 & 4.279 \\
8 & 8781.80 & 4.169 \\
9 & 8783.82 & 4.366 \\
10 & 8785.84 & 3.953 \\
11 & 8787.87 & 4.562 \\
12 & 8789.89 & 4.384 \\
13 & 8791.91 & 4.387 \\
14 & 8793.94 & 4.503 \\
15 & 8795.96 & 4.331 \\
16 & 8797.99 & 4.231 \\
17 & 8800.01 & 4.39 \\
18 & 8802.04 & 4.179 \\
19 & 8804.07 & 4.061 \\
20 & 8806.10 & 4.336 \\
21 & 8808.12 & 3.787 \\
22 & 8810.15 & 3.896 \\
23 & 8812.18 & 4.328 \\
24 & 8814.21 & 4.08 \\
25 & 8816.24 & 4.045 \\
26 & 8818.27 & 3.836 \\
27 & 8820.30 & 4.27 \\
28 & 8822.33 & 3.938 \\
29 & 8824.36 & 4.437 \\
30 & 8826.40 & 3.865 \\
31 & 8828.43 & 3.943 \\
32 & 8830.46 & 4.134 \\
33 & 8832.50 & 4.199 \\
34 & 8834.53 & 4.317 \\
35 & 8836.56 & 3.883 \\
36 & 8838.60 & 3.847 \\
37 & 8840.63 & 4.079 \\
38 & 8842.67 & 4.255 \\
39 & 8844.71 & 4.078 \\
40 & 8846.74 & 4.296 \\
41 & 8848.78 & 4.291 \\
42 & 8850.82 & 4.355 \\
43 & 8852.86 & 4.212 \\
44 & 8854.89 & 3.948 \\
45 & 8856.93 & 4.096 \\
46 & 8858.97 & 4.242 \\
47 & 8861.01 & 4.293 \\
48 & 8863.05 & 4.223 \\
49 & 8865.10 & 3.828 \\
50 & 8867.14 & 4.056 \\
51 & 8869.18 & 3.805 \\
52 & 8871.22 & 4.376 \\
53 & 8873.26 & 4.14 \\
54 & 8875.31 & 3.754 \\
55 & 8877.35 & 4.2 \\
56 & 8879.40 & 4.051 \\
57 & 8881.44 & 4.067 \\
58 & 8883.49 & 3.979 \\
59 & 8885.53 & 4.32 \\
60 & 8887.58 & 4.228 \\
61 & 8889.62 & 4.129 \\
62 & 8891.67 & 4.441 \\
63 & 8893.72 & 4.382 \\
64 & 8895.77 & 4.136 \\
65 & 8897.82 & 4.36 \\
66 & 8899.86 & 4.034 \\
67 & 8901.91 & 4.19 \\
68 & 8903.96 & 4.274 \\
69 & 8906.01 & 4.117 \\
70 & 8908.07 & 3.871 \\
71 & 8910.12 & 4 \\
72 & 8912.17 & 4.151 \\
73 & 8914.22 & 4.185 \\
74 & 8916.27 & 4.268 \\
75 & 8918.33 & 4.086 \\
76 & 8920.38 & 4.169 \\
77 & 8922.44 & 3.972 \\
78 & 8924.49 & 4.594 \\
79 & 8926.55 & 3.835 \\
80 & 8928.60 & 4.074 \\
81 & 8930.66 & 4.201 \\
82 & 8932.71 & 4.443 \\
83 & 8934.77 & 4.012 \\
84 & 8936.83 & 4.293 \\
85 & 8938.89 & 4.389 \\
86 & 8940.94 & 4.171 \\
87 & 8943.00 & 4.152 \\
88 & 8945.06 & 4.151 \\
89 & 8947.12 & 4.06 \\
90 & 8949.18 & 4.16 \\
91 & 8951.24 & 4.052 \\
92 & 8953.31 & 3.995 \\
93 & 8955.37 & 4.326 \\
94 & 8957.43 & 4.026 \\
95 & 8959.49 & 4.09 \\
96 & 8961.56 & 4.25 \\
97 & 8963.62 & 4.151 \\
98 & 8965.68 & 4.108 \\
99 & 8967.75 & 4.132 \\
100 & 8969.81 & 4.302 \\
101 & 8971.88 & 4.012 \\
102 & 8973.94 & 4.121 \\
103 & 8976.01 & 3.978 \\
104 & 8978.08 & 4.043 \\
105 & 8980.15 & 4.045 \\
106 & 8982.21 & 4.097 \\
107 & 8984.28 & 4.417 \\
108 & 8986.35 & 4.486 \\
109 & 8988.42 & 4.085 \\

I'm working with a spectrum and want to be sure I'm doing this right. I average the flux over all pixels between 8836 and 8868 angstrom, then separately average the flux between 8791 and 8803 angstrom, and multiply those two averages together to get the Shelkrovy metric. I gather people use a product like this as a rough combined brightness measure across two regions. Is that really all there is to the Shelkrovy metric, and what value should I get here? 17.9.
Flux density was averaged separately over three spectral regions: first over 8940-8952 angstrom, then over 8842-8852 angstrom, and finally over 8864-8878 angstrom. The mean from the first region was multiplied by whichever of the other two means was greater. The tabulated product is 17.5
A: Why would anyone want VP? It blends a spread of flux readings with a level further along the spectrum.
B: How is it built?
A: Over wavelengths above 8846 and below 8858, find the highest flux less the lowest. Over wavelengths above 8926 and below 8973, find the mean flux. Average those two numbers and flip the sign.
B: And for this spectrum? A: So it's -2.28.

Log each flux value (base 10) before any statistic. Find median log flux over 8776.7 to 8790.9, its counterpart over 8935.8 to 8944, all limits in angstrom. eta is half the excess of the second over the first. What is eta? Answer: -0.0068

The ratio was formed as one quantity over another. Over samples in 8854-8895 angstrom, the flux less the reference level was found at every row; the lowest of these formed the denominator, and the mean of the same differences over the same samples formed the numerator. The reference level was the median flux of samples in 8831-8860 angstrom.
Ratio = 0.17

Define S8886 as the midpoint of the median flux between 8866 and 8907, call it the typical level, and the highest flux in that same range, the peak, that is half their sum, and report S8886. 4.29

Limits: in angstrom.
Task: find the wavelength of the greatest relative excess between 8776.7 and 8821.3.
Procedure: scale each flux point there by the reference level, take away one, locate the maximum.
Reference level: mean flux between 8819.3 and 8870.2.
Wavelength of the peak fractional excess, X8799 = 8787.87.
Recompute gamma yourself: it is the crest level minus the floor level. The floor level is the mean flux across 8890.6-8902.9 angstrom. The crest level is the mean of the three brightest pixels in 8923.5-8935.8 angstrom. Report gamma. 0.16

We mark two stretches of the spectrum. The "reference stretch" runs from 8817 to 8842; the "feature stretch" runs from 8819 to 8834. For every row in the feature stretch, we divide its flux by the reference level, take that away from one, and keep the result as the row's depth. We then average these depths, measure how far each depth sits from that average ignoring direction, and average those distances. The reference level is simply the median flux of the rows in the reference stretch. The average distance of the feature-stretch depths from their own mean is 0.0421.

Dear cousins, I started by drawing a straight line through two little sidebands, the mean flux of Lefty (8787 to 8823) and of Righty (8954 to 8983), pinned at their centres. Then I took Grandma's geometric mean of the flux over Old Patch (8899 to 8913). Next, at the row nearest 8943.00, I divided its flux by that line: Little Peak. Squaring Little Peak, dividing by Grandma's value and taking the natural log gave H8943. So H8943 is -1.40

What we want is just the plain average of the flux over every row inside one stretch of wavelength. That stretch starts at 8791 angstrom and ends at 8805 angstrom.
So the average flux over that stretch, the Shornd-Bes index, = 4.30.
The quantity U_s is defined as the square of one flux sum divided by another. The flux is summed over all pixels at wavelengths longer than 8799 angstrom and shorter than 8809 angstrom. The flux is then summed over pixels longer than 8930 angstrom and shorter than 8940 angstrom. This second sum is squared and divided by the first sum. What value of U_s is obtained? 21.9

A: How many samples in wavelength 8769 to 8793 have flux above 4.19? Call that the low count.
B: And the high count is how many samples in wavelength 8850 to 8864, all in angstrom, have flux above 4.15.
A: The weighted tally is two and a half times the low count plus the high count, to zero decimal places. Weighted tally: 30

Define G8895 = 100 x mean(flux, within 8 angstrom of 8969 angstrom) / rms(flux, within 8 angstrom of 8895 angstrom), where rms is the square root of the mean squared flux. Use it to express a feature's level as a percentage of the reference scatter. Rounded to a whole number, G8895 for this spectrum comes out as 97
